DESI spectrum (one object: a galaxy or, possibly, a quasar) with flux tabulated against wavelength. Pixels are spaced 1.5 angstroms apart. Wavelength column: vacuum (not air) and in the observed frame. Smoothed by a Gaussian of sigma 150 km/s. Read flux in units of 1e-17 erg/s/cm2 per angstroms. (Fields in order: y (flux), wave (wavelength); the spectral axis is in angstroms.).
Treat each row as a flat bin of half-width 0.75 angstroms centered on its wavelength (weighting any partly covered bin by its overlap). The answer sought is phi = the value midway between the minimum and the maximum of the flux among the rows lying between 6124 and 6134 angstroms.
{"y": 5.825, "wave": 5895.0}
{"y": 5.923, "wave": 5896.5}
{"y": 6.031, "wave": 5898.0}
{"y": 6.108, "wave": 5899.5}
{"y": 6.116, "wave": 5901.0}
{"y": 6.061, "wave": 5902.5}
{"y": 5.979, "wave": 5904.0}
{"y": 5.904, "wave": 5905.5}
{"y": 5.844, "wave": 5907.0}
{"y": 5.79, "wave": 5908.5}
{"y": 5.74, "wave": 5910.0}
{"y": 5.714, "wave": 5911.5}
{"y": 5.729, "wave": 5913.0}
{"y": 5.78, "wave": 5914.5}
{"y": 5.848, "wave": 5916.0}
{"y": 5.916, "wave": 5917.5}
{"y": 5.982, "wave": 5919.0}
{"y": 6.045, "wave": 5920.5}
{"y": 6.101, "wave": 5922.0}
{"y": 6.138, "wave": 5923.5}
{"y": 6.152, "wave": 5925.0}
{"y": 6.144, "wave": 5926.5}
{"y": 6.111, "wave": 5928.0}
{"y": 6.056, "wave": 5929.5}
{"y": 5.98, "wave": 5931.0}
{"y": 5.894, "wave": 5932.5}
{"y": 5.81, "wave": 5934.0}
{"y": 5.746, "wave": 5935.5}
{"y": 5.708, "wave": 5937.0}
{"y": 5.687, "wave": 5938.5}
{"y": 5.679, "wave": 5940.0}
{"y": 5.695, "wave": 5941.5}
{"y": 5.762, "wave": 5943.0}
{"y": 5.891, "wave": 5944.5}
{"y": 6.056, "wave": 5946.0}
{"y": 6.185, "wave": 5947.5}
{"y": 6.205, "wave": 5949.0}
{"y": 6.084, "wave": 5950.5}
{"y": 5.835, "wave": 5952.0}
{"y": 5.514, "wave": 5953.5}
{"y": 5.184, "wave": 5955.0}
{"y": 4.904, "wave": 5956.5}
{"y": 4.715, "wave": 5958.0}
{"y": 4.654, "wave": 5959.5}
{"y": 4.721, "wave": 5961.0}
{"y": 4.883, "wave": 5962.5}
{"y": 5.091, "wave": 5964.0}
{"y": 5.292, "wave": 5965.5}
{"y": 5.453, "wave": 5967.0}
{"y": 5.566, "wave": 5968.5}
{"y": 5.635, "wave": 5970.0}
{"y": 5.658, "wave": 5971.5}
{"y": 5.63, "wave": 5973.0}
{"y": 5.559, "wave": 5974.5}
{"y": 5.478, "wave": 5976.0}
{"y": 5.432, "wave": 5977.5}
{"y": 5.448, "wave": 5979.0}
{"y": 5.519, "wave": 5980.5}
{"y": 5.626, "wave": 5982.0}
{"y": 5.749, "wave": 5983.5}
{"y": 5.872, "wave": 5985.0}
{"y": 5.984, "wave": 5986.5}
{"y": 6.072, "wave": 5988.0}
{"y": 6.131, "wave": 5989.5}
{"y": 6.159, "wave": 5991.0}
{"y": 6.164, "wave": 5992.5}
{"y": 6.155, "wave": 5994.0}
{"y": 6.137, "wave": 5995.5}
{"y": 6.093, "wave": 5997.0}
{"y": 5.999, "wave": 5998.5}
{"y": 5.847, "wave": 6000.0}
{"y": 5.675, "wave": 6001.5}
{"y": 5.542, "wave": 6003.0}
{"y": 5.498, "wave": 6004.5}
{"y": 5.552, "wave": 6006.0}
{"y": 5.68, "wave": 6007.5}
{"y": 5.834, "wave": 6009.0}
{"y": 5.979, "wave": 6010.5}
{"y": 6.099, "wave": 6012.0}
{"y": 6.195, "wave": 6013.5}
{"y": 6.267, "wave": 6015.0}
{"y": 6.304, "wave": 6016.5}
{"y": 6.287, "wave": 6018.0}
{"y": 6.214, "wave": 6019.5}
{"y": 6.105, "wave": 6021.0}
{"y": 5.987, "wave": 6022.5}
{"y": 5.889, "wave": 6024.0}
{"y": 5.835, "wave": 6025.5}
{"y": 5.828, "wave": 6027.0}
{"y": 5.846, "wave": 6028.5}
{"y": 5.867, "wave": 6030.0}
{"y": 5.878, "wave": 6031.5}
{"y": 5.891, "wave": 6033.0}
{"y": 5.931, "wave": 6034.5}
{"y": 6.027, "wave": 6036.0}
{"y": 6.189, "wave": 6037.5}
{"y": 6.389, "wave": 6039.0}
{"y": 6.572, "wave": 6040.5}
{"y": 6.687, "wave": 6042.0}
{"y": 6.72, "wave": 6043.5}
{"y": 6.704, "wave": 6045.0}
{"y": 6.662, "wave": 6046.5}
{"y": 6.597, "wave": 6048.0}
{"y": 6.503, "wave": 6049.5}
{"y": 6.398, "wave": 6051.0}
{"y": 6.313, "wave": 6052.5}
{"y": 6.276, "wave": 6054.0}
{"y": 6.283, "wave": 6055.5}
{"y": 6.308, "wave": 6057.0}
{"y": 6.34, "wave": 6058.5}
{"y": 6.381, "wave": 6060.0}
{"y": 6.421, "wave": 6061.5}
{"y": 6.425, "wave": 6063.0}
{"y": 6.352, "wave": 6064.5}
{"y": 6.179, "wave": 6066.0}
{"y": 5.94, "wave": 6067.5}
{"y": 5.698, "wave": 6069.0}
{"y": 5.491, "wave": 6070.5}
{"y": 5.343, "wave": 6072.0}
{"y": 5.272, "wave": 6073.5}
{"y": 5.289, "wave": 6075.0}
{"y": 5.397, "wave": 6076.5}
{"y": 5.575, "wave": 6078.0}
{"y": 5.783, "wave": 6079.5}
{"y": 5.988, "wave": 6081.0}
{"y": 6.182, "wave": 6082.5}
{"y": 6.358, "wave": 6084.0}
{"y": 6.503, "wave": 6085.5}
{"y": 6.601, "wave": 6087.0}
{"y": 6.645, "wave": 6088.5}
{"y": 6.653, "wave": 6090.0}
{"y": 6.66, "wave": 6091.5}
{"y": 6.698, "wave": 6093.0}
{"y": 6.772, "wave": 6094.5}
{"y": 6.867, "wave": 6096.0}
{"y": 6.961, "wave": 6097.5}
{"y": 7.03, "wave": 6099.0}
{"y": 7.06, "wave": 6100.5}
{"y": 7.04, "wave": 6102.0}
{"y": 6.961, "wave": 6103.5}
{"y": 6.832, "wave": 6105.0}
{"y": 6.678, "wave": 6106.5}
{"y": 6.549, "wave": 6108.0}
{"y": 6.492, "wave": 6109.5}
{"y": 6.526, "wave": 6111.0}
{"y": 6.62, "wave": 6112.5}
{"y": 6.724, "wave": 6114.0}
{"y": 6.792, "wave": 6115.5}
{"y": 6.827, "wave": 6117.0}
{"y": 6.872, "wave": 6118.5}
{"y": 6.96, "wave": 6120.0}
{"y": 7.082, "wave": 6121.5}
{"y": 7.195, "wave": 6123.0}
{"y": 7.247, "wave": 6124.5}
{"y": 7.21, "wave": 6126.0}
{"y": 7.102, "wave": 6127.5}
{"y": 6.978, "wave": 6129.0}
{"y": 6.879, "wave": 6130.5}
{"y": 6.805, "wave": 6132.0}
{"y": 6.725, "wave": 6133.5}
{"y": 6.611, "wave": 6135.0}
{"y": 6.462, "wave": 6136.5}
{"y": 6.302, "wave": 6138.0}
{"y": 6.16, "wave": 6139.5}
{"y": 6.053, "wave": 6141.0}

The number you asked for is 6.99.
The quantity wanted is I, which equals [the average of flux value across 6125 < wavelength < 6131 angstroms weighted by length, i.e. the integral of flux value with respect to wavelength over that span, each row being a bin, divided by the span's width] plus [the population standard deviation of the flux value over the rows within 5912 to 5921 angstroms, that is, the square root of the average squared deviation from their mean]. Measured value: 7.2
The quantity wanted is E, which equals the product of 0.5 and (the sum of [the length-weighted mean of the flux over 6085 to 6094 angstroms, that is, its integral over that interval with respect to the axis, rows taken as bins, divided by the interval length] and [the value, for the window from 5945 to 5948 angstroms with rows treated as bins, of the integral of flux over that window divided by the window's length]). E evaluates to 6.4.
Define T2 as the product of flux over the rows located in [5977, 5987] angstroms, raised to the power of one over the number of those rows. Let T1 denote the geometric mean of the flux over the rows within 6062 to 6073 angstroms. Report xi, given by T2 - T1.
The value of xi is -0.2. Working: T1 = 5.91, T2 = 5.7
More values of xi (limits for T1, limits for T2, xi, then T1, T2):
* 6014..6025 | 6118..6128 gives 0.9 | 6.15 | 7.1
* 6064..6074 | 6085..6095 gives 0.9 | 5.74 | 6.6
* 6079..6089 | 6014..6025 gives -0.1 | 6.29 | 6.1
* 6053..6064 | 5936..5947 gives -0.6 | 6.35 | 5.8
